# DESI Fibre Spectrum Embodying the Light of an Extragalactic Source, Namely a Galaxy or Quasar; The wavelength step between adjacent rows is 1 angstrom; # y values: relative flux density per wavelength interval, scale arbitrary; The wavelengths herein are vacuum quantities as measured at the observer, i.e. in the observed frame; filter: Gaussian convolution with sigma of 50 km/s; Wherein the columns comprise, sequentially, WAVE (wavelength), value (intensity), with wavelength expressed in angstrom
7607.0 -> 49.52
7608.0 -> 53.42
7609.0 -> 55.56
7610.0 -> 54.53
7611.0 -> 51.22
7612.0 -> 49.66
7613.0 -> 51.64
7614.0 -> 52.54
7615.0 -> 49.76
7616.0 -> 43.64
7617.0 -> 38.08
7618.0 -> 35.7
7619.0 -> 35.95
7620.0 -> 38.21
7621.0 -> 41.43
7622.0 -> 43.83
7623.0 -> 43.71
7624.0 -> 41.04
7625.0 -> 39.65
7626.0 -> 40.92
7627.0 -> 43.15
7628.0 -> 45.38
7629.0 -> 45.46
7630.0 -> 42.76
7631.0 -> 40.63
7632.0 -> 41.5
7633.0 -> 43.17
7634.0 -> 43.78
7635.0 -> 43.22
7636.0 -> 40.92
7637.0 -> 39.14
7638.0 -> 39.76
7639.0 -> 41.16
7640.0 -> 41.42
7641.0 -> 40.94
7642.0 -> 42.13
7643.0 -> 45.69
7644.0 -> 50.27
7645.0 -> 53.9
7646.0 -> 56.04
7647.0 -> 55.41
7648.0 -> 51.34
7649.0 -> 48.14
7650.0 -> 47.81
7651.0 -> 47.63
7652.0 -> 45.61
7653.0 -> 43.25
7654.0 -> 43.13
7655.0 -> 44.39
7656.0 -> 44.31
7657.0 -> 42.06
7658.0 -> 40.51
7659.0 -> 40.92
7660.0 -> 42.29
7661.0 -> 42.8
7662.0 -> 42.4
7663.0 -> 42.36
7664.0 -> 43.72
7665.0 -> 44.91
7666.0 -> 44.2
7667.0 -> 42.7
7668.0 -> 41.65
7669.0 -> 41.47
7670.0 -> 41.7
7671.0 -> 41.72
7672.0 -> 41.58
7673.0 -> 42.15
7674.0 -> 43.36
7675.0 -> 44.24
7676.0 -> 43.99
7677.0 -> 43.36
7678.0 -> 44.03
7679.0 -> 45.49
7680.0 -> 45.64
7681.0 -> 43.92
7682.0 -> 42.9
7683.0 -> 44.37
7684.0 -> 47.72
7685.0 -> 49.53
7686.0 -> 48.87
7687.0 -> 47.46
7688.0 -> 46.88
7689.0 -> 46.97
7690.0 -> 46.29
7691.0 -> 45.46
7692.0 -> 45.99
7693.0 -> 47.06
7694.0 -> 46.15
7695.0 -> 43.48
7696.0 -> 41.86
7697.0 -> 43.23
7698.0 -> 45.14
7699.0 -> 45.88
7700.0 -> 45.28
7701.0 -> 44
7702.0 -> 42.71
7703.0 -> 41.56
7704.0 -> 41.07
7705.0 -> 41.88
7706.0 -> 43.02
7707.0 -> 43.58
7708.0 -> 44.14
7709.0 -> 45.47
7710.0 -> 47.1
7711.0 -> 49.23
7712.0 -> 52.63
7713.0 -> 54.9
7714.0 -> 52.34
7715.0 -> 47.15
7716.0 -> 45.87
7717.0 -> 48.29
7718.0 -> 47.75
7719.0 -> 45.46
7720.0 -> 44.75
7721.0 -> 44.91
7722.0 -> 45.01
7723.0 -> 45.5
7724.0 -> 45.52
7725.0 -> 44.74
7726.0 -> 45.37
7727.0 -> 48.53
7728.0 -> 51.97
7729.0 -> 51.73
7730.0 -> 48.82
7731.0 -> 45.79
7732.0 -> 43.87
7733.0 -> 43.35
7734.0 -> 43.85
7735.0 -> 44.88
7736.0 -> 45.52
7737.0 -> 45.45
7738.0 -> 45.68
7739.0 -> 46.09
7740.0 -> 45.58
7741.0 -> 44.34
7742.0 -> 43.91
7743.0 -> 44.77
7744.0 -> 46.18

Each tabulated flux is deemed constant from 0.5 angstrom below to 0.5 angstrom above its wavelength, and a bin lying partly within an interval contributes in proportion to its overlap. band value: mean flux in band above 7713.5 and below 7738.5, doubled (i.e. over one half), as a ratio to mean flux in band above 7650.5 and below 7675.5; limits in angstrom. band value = 2.16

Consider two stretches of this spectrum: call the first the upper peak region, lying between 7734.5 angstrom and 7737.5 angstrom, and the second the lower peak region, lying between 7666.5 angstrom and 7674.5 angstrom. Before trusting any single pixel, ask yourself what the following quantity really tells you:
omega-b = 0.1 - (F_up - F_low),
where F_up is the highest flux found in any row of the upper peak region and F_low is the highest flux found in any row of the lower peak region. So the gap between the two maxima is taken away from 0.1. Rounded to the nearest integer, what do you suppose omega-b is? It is -2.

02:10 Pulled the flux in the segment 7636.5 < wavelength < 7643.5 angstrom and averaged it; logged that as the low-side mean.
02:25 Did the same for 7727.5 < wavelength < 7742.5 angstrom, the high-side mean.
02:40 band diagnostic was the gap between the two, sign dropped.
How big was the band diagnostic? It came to 4.6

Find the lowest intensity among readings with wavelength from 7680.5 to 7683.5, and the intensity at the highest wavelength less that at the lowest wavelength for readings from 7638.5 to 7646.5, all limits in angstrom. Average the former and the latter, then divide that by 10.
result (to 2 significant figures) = 2.9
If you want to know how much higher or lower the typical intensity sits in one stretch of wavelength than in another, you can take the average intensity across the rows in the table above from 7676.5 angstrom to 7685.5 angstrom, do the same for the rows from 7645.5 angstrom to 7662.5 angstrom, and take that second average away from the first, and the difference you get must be -0.5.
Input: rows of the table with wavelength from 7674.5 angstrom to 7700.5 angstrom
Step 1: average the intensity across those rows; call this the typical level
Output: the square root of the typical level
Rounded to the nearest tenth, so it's 6.7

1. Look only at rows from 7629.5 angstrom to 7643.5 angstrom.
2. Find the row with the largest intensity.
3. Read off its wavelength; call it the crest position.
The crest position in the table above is 7643.0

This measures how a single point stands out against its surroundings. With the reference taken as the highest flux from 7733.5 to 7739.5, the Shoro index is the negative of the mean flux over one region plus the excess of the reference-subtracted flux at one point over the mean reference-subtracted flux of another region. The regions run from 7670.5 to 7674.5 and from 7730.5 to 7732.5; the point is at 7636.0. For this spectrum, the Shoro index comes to -46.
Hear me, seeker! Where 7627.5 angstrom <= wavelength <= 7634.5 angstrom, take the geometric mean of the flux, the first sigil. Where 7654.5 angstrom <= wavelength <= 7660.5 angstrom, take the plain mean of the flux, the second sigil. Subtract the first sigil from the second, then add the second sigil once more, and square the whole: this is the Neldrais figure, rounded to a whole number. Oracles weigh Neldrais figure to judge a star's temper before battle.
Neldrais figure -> 1732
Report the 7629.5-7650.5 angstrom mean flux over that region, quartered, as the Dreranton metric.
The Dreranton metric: 11.3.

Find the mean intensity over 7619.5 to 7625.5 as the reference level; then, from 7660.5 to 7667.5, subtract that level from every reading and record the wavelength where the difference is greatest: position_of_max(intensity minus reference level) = 7665.0 angstrom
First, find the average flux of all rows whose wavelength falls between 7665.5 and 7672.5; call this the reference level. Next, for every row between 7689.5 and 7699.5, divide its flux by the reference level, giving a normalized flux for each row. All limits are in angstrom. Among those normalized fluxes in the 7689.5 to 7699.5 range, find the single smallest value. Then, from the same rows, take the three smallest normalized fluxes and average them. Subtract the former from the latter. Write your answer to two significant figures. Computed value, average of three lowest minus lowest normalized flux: 0.024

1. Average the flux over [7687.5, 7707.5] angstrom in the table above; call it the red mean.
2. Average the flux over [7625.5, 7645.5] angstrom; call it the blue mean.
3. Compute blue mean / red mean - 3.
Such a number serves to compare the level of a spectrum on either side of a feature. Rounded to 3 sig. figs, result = -2.03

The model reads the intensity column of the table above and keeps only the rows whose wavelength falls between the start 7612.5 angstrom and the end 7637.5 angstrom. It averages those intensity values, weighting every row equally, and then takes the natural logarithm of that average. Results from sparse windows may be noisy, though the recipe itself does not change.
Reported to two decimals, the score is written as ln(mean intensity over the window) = 3.75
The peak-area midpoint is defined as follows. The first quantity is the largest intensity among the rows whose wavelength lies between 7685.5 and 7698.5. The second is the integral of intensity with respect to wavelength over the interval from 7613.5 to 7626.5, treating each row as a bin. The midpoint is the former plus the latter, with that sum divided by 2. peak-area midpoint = 297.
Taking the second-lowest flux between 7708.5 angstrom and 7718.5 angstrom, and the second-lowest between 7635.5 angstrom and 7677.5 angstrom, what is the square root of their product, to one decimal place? 42.7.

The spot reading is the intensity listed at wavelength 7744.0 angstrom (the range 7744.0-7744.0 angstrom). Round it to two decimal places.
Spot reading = 46.18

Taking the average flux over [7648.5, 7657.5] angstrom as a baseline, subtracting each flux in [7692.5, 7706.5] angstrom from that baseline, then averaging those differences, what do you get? 1.4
